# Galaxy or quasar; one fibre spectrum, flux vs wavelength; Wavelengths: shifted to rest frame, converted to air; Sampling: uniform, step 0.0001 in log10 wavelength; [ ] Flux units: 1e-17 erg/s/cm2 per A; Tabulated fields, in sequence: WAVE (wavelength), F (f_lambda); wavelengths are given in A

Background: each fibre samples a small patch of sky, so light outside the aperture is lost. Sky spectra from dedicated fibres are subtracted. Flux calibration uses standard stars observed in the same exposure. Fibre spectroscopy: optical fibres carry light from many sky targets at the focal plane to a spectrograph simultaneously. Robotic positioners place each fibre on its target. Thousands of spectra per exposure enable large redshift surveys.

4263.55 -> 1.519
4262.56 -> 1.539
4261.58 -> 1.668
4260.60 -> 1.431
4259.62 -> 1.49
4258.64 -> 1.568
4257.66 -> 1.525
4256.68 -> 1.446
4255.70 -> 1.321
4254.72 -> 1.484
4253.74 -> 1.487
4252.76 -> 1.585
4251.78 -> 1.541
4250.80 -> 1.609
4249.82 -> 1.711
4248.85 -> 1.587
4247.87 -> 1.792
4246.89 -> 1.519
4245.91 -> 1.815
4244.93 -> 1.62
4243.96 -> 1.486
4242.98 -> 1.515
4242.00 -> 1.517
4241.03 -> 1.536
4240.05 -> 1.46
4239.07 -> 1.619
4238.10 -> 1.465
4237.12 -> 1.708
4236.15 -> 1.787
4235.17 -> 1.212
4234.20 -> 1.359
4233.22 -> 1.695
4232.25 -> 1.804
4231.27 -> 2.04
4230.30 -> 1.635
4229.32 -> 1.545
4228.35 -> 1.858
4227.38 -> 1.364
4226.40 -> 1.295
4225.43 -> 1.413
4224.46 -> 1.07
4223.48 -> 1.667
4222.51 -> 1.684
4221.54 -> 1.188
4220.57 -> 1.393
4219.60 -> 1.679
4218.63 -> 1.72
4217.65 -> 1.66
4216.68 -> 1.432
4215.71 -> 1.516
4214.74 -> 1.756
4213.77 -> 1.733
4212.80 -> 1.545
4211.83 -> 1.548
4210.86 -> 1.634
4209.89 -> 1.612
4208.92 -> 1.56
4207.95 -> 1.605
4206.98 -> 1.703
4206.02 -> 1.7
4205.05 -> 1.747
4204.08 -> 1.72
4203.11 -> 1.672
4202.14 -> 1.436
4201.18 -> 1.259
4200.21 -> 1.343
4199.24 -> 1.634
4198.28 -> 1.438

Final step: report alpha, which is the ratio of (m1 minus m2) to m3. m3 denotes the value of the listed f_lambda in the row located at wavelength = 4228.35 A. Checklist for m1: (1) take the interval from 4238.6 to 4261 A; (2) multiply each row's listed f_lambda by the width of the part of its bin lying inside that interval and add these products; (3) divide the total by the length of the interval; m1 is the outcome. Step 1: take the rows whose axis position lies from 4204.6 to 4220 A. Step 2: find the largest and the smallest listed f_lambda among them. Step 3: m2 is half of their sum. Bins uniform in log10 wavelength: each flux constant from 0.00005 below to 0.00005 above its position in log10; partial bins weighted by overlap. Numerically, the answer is -0.023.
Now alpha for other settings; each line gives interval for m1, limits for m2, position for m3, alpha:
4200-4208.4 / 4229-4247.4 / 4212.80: -0.027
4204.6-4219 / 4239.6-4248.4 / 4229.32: -0.005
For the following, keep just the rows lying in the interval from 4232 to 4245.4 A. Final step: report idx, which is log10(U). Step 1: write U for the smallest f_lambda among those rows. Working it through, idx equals 0.08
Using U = 1.212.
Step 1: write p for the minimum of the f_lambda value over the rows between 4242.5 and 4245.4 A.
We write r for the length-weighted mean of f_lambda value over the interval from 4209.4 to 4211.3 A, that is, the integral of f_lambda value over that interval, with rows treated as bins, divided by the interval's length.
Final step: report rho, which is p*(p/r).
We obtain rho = 1.36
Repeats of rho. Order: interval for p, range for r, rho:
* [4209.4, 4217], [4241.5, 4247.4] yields 1.30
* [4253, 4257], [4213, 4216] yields 1.05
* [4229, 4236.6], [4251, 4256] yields 0.98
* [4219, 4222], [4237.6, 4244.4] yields 0.93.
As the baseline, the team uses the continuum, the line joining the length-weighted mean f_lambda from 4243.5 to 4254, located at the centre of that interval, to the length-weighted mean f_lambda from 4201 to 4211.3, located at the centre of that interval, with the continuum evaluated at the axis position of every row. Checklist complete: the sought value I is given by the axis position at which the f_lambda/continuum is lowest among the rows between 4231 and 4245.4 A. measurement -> 4235.17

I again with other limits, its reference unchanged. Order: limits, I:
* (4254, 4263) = 4255.70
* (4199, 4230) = 4224.46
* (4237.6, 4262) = 4255.70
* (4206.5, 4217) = 4216.68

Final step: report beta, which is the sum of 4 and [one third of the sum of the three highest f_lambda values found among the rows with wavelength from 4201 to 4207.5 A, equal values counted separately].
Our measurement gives 5.72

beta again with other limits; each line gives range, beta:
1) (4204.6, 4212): 5.72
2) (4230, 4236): 5.85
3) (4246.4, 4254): 5.70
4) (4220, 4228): 5.59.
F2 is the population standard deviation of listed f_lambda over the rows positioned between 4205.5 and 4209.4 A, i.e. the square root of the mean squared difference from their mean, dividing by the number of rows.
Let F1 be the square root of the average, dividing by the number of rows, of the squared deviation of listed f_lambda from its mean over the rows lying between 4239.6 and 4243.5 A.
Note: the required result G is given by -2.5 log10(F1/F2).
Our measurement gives 0.8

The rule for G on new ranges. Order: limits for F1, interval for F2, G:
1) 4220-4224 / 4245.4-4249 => -0.5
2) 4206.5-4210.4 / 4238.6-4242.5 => 0.1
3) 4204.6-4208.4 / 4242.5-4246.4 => 1.0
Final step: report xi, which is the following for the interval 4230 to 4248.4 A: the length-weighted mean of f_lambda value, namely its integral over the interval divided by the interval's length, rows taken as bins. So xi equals 1.61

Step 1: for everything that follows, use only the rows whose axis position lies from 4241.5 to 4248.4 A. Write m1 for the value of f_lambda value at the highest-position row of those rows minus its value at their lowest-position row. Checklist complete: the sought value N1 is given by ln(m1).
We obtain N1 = -1.3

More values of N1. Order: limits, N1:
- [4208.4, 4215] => -1.6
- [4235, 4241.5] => -1.1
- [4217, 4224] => -5.0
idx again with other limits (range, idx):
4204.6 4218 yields 0.16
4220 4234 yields 0.03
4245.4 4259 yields 0.12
